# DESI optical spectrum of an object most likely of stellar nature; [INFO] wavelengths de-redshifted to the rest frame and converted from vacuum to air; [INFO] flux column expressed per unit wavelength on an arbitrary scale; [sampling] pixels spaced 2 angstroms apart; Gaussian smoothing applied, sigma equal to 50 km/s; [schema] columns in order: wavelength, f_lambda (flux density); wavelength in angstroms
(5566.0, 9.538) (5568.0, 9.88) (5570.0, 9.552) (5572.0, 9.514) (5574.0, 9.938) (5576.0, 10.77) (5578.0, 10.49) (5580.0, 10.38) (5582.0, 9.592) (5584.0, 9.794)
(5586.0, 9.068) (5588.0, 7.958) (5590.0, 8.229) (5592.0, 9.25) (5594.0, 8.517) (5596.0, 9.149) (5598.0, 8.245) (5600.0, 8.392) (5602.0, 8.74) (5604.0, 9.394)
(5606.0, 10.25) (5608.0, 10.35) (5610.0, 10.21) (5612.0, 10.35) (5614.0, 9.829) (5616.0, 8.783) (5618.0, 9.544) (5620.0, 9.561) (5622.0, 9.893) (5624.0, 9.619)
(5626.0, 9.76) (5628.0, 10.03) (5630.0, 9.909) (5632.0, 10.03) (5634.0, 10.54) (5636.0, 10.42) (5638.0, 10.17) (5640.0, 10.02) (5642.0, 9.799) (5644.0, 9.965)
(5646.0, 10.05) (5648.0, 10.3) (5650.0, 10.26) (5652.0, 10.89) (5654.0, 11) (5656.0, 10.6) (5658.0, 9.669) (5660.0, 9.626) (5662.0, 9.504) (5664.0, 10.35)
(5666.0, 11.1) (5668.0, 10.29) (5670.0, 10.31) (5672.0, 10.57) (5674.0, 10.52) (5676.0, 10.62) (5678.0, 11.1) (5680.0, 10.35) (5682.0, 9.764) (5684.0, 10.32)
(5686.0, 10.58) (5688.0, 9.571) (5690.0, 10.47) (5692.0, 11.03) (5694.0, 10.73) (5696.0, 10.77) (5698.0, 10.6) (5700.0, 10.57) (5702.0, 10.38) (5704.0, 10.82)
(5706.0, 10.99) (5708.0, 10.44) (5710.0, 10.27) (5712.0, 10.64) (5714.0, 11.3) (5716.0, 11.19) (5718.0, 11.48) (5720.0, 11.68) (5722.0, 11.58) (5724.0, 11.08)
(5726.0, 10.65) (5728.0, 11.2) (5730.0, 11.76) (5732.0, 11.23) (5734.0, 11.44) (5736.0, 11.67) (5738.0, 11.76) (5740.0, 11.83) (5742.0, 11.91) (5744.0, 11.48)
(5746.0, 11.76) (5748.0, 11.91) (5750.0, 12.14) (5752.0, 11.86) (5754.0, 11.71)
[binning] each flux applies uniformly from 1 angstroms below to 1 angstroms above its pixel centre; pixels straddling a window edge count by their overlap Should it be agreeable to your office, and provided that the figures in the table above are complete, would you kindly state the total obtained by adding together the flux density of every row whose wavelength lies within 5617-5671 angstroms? 273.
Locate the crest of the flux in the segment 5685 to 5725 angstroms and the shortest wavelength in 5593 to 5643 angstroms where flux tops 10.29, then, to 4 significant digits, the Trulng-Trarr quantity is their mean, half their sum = 5664 angstroms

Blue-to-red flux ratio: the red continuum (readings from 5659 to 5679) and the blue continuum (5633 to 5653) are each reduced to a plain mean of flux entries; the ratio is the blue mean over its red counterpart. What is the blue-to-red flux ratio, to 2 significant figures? 0.98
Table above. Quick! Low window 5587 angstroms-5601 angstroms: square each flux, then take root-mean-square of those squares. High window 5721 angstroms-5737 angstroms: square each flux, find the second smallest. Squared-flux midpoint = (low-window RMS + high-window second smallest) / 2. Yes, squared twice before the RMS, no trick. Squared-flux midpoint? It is 98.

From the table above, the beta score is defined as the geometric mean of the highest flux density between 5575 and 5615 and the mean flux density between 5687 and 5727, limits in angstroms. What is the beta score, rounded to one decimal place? 10.8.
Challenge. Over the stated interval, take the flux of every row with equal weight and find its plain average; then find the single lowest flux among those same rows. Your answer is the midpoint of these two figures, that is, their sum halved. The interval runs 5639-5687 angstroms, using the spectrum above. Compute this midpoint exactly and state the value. 9.9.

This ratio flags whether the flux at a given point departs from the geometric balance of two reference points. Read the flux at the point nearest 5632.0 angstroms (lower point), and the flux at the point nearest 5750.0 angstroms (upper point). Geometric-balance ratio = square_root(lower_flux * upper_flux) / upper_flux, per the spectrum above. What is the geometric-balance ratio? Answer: 0.909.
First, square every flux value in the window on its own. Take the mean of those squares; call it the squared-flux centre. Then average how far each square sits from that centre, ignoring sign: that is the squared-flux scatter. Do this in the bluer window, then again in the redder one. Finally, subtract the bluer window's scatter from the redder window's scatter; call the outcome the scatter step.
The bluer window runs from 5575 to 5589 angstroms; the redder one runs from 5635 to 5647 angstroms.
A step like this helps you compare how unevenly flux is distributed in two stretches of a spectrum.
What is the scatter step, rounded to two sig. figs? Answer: -11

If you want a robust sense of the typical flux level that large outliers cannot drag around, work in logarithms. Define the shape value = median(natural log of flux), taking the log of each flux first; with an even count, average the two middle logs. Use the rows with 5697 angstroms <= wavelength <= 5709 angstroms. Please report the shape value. 2.36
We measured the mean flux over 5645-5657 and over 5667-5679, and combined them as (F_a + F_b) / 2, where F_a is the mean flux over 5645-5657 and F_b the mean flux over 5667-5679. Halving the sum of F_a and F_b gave 10.5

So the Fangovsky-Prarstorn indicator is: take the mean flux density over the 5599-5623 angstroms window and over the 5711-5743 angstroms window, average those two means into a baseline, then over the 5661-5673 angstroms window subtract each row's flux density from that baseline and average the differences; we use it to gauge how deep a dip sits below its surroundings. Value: 0.15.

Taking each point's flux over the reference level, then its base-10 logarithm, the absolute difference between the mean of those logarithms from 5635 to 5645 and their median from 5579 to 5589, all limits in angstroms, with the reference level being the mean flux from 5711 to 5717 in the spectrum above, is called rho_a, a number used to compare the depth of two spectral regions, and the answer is 0.021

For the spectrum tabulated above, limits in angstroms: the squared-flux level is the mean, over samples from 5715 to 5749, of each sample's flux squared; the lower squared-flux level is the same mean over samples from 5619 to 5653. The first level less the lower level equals 31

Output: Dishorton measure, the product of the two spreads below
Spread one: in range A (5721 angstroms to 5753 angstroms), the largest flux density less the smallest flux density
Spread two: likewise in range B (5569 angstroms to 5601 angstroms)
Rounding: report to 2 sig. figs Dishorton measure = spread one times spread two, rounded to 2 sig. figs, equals 4.2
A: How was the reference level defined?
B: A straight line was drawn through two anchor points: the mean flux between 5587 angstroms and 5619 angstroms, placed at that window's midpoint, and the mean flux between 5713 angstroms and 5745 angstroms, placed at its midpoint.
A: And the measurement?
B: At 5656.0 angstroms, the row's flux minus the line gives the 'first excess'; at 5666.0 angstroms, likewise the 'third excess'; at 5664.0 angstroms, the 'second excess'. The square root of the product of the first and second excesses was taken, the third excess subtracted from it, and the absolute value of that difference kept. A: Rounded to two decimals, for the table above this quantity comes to 0.61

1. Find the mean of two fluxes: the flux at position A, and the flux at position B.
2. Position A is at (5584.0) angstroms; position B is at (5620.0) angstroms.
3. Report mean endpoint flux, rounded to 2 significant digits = 9.7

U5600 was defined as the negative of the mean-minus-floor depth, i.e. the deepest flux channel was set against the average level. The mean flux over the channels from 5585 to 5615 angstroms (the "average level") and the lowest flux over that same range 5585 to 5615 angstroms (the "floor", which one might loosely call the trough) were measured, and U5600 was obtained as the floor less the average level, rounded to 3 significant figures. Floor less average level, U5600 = -1.24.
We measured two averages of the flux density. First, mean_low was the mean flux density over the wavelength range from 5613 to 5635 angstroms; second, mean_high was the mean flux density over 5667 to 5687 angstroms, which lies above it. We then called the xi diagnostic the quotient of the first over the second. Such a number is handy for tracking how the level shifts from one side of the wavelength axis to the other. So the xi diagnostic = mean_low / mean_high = 0.936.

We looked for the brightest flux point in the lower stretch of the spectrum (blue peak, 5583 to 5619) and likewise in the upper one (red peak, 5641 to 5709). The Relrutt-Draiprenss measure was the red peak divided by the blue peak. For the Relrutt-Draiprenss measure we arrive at 1.072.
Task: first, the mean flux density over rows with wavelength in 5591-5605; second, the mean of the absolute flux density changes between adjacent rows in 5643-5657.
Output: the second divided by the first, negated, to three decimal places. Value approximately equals -0.029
